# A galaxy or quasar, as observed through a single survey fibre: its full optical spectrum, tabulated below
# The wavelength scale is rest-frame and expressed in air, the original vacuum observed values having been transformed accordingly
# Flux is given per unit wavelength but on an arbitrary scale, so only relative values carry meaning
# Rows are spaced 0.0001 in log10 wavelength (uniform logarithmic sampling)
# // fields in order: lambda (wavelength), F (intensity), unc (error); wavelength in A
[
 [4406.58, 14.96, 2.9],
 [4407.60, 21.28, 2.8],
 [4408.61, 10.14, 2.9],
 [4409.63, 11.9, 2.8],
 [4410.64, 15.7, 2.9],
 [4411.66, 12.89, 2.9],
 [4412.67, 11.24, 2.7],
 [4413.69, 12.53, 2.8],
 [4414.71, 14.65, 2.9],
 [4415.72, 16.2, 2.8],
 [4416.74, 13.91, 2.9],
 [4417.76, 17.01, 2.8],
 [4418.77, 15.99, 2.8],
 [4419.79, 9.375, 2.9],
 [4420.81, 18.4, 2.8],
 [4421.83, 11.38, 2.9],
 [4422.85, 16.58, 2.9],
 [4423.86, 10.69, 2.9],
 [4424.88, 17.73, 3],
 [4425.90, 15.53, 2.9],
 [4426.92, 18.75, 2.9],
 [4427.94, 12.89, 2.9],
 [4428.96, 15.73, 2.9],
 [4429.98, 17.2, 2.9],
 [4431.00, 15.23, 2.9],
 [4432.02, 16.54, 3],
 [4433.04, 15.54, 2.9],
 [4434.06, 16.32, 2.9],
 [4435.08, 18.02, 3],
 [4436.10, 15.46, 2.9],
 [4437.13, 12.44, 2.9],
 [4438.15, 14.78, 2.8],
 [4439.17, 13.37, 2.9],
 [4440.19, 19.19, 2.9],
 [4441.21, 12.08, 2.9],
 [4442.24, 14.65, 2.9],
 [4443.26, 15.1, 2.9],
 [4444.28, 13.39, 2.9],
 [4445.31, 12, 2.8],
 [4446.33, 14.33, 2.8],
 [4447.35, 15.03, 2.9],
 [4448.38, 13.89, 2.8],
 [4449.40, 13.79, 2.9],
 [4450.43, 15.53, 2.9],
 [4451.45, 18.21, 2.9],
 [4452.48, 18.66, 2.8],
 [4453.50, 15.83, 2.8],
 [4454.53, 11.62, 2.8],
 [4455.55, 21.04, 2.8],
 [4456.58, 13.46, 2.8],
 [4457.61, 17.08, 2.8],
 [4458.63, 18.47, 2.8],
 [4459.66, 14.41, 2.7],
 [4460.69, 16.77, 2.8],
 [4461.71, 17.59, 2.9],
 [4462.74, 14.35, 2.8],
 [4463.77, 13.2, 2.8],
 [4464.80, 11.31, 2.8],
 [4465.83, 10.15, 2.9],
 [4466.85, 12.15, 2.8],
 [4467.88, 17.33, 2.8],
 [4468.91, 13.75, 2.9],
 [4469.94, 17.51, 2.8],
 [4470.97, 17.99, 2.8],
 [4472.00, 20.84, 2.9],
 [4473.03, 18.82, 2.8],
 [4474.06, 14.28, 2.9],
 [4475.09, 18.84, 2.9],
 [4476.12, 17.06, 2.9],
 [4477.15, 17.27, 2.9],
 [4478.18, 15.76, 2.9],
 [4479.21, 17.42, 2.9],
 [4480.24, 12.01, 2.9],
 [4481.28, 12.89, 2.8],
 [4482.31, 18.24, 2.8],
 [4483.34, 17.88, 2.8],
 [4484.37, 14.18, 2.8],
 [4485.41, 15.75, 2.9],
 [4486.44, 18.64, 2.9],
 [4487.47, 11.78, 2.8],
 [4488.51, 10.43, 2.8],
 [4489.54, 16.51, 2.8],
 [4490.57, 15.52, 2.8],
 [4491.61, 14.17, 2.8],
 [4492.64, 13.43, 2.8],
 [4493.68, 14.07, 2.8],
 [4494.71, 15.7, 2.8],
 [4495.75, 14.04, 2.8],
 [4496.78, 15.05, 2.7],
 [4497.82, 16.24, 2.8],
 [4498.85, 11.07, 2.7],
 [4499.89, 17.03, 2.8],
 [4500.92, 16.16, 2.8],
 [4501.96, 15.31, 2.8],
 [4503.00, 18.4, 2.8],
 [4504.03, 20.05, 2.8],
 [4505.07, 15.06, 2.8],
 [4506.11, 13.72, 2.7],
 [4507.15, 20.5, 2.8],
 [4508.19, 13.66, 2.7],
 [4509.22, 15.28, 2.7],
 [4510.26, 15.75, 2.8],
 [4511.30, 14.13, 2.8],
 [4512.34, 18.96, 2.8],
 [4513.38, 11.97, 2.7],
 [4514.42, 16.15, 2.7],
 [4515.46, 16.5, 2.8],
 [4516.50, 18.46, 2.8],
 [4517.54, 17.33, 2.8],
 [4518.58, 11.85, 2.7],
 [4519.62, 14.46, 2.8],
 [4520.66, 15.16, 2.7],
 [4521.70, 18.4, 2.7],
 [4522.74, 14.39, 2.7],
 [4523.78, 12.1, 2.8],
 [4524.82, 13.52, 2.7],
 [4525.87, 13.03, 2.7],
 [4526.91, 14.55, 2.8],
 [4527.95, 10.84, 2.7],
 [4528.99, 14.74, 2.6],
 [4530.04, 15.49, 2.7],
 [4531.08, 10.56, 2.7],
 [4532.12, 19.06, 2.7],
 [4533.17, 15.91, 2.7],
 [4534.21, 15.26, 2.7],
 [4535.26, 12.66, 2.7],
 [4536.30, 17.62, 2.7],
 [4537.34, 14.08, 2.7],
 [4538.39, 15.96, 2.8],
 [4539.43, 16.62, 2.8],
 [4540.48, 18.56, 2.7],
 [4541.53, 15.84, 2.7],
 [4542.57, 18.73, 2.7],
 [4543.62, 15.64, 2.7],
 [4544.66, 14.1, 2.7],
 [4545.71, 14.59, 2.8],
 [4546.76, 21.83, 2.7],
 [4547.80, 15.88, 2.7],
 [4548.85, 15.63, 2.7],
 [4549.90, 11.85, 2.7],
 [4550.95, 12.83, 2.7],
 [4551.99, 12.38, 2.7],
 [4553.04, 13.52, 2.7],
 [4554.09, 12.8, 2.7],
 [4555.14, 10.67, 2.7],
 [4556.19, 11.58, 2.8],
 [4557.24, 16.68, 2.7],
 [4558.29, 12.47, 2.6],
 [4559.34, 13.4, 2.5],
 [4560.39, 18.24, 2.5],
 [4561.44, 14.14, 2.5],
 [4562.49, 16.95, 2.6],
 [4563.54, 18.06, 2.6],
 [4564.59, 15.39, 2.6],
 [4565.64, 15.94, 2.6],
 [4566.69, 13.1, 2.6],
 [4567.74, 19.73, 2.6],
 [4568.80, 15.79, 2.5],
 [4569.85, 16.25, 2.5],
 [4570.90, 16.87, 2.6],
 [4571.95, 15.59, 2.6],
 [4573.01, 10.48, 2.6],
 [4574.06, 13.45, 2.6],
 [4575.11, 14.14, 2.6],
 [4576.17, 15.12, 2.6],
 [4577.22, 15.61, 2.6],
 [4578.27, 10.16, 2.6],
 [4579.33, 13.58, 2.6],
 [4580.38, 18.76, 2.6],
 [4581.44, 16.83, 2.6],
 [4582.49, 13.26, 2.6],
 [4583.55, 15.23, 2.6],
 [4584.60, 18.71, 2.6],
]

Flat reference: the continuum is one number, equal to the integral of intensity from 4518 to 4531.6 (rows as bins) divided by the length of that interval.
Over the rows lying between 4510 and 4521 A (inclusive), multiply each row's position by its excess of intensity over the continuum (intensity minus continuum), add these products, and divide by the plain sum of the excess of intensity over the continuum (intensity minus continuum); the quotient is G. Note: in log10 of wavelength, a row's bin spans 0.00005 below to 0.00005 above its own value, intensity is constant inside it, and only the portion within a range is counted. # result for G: 4514.9 A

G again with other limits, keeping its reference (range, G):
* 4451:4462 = 4456.4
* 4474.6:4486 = 4479.2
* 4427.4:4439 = 4432.8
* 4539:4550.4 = 4543.5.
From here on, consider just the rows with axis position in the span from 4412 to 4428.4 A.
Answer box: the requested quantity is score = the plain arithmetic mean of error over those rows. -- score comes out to 2.86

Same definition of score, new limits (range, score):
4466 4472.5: 2.83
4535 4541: 2.73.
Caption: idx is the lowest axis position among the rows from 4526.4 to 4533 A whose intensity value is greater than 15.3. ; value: 4530.04 A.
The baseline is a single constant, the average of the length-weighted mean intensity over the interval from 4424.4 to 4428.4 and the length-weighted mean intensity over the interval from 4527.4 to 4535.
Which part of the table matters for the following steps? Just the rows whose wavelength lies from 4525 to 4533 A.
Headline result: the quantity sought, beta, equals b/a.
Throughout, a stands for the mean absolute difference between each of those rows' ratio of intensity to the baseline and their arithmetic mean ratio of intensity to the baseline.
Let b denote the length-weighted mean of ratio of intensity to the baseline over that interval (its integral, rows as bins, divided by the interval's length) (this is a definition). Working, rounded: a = 0.143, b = 0.92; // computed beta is 6.4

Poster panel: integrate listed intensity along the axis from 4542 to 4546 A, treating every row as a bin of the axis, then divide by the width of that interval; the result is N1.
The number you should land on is 15.9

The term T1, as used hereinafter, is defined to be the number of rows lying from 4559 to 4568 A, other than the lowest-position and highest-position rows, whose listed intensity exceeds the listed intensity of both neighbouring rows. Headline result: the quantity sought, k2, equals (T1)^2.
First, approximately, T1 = 3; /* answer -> 9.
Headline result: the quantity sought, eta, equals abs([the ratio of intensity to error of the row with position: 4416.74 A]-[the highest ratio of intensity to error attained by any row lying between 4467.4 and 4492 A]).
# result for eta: 2.4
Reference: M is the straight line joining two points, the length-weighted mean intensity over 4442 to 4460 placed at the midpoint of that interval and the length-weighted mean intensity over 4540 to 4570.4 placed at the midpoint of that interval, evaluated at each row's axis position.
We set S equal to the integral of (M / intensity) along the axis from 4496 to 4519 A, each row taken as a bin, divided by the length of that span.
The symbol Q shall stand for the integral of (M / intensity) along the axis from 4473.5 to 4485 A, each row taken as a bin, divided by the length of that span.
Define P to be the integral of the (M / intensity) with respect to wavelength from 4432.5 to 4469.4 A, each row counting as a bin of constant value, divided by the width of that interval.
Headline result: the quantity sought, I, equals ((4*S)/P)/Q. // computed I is 3.8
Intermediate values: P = 1.05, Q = 0.98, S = 0.99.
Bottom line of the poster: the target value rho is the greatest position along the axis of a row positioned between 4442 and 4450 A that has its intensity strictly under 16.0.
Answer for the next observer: 4449.40 A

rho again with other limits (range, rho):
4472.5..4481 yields 4480.24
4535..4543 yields 4541.53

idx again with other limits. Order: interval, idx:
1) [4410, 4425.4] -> 4410.64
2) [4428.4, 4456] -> 4428.96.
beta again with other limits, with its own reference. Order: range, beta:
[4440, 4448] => 9.4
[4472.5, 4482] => 7.9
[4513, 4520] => 7.2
